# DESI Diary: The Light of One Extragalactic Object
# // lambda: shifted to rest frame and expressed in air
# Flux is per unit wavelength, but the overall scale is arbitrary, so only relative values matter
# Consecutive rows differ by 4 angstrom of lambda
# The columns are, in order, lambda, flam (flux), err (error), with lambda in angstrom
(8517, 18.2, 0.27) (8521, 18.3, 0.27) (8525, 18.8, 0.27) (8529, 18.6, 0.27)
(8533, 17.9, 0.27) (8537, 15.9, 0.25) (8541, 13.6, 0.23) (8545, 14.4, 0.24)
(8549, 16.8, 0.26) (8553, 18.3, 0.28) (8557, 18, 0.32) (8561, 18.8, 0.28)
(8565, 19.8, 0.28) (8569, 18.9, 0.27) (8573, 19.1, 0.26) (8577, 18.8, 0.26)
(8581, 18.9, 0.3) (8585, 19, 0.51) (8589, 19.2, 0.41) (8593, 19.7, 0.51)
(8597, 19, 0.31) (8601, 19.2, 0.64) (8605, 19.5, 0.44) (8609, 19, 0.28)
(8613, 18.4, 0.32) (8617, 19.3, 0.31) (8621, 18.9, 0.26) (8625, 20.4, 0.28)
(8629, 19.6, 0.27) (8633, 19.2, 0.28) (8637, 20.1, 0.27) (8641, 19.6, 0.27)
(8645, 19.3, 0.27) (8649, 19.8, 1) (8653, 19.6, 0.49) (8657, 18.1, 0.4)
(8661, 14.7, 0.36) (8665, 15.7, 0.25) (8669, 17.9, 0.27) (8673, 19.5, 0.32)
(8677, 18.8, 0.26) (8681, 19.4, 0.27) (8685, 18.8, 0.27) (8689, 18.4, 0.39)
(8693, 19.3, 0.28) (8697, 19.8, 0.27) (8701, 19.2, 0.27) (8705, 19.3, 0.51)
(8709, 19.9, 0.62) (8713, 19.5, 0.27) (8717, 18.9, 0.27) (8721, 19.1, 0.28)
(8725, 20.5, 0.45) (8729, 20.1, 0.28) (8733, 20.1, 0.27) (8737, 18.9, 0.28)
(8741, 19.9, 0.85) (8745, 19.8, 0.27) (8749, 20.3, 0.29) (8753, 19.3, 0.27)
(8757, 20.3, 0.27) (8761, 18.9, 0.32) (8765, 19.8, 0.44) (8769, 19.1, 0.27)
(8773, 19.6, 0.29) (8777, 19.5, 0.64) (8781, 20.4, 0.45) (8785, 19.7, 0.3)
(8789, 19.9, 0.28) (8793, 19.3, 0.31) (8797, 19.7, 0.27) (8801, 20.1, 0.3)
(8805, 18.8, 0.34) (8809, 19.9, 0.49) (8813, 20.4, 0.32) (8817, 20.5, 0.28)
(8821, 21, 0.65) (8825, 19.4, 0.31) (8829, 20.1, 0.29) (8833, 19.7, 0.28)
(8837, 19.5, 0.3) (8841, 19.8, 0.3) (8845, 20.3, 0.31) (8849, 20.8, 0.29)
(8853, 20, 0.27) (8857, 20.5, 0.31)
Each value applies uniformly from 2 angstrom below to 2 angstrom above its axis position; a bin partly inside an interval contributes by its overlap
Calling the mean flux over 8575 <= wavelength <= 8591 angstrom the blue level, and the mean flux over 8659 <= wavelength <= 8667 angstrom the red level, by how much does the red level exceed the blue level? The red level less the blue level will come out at -3.8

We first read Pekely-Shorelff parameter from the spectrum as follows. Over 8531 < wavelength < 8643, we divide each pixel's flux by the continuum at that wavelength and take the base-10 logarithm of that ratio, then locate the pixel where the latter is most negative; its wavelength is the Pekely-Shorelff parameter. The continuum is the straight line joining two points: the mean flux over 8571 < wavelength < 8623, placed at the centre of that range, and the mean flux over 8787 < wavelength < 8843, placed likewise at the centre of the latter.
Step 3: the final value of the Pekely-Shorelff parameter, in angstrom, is 8541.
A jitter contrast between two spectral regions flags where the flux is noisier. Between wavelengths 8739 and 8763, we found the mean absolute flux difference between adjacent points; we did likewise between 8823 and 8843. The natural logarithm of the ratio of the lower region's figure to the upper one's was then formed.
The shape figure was 0.69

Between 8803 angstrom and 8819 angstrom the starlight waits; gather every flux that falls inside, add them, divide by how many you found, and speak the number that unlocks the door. 19.9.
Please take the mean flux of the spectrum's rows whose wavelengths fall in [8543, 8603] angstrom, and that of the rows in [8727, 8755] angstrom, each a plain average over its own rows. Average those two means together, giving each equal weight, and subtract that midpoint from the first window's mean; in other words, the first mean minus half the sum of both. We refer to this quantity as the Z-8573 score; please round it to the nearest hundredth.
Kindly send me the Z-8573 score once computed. -0.62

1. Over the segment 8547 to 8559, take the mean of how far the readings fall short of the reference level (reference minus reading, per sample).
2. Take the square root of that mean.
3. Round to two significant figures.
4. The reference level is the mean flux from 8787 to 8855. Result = 1.5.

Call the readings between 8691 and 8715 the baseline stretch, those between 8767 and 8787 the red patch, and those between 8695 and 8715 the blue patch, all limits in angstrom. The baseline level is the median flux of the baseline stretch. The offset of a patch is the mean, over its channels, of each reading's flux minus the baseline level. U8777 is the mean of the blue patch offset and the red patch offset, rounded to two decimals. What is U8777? 0.20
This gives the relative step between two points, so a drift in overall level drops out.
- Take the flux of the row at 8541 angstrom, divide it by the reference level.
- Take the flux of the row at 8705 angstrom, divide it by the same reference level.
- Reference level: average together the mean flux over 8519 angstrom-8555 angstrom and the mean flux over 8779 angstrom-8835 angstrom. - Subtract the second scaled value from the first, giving -0.31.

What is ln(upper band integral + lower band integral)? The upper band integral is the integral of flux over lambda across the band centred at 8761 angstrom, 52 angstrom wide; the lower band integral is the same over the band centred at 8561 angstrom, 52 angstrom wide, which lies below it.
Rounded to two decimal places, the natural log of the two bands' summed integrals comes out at 7.57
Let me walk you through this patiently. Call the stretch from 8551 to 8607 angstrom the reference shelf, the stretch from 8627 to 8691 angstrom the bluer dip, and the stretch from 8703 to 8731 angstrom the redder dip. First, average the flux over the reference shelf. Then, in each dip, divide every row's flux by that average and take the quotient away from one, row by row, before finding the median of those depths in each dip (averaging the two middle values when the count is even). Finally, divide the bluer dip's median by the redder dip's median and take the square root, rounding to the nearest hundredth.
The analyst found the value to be 0.70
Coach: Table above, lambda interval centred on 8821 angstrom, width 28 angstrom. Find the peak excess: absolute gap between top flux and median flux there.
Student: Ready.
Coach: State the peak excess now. 0.9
